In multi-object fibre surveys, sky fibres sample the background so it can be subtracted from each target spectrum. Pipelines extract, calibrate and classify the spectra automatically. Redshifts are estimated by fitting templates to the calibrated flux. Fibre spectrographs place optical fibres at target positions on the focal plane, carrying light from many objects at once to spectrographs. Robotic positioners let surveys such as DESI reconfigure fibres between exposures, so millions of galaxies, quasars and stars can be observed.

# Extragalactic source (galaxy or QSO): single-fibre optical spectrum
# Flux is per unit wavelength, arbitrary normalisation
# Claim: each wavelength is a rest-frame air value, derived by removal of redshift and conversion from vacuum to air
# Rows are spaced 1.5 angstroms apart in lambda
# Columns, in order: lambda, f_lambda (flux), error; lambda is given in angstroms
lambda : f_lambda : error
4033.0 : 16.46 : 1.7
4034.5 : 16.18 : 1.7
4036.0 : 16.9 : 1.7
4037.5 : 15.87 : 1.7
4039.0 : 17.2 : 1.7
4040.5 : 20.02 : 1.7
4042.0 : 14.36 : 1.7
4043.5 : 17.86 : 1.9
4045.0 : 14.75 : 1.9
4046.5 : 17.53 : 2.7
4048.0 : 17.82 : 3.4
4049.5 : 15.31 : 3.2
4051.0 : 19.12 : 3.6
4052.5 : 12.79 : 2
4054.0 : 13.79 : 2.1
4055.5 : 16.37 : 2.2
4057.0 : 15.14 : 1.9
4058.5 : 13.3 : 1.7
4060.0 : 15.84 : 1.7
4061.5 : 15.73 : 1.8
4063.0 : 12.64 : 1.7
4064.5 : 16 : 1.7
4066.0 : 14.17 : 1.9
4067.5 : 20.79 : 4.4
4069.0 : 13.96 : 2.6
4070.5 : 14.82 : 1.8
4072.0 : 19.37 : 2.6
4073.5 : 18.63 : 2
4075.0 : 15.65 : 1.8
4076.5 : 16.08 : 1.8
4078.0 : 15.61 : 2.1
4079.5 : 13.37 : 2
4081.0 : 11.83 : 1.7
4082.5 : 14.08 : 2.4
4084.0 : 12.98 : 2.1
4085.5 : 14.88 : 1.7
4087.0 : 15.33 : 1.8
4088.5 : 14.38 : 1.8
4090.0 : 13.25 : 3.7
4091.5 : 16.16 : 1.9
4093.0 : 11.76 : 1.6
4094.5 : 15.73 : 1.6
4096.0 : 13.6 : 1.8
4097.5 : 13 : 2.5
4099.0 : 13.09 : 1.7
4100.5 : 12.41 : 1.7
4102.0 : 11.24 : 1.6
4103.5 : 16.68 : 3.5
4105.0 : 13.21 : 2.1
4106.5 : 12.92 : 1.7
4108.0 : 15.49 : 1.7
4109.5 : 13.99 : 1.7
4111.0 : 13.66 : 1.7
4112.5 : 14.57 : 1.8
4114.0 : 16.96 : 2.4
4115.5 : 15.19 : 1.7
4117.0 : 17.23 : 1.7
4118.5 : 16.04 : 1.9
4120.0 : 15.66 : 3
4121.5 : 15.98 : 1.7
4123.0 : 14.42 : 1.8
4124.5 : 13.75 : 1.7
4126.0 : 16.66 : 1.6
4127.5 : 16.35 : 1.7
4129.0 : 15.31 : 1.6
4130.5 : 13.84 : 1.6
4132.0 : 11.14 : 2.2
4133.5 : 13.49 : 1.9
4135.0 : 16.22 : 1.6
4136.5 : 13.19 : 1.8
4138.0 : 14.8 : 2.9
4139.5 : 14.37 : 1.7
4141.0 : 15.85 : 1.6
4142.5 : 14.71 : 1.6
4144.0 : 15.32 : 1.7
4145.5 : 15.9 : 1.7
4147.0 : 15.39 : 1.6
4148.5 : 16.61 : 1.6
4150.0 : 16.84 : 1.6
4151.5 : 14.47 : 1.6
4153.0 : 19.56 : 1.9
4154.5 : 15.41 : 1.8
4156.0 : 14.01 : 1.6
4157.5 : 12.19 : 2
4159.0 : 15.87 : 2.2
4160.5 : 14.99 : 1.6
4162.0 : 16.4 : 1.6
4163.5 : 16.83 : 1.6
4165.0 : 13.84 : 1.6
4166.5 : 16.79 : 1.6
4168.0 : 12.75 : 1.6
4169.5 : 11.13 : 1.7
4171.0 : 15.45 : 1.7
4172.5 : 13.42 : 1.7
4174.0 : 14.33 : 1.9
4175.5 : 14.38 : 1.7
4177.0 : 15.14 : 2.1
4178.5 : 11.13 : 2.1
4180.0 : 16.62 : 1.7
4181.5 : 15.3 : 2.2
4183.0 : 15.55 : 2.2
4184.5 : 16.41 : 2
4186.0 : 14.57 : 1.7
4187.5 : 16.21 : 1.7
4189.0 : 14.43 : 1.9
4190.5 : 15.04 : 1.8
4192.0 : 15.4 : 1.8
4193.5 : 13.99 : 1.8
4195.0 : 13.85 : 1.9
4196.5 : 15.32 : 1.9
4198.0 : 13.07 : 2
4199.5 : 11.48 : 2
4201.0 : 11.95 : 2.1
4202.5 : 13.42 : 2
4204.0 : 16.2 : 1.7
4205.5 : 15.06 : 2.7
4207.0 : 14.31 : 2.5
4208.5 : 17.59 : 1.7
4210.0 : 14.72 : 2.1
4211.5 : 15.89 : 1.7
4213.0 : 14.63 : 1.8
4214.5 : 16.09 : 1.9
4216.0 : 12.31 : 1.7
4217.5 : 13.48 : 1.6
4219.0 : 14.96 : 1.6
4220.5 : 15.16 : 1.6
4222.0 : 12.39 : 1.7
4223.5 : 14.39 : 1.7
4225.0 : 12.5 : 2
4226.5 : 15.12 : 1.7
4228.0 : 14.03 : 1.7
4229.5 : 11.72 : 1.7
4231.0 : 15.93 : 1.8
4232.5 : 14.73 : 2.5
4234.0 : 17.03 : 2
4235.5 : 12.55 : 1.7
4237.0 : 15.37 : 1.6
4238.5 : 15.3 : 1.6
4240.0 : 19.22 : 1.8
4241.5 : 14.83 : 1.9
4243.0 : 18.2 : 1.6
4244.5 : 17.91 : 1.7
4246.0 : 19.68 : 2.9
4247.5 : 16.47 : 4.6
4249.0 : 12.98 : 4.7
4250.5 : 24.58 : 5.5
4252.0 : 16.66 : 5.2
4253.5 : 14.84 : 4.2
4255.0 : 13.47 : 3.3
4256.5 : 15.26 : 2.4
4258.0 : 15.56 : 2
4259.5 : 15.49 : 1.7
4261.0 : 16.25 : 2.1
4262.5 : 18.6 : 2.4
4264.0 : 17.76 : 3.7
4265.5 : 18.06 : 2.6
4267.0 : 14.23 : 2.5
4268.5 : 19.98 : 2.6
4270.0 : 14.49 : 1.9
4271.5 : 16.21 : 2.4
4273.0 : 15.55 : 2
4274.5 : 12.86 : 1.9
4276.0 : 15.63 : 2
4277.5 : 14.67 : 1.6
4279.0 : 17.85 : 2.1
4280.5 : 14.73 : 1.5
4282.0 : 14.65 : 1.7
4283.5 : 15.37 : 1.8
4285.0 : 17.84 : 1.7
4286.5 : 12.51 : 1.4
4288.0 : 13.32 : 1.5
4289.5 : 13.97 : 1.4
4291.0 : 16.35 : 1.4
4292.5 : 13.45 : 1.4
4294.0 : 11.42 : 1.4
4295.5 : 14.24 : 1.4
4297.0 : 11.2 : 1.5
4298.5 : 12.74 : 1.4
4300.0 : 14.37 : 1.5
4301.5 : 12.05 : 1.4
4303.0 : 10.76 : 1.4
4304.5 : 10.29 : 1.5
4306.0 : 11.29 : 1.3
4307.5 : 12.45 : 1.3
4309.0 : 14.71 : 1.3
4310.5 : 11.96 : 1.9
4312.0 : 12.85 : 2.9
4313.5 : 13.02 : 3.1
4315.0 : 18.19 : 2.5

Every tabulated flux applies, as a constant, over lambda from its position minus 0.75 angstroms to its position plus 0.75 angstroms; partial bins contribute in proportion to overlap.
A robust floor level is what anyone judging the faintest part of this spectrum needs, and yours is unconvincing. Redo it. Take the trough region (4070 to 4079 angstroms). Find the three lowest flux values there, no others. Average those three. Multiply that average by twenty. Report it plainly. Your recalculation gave 307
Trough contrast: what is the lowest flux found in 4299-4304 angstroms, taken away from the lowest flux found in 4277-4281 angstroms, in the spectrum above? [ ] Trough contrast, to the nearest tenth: 3.9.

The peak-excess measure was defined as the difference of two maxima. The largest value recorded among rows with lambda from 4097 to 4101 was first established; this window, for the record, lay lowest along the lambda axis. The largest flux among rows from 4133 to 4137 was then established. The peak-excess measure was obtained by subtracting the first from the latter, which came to 3.1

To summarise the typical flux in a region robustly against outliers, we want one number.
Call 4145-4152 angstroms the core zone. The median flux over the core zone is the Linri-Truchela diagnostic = 15.9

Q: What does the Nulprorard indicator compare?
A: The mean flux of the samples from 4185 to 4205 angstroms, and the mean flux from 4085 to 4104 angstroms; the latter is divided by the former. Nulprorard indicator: 0.98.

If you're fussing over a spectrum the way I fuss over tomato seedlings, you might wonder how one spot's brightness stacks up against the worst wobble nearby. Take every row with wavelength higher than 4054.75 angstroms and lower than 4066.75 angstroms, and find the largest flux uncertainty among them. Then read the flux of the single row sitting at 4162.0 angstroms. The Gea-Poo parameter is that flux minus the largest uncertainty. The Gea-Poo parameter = 14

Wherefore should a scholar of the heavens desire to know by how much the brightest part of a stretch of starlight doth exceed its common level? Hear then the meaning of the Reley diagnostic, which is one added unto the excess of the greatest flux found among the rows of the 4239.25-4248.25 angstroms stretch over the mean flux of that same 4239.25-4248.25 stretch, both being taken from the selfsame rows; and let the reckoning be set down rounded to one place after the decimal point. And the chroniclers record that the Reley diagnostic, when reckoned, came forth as 3.0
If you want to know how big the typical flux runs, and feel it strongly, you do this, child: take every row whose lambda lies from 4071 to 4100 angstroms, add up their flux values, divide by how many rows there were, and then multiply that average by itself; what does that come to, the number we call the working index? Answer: 215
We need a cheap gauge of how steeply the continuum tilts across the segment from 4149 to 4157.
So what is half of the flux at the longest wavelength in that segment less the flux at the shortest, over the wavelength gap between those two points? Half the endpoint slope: -0.24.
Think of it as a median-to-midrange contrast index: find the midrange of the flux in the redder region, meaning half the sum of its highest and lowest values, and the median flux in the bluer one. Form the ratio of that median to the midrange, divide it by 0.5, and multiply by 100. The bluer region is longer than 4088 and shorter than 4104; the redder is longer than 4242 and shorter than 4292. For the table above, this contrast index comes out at 143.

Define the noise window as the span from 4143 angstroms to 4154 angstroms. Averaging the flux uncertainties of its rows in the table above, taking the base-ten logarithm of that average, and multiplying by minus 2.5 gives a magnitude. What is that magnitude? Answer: -0.56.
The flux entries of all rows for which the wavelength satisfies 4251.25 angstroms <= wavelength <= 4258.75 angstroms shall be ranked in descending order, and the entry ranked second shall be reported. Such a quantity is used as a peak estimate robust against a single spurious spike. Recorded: 15.56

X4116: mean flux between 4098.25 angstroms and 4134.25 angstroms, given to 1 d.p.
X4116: 14.6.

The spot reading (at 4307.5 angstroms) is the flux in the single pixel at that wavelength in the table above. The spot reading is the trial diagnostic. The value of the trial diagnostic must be 12.45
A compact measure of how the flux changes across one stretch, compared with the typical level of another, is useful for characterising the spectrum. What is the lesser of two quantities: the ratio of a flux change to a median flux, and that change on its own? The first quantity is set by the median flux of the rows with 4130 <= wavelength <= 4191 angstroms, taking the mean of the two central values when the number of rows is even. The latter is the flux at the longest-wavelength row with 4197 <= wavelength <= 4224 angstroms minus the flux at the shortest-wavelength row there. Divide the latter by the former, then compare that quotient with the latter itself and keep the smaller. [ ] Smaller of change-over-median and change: 0.09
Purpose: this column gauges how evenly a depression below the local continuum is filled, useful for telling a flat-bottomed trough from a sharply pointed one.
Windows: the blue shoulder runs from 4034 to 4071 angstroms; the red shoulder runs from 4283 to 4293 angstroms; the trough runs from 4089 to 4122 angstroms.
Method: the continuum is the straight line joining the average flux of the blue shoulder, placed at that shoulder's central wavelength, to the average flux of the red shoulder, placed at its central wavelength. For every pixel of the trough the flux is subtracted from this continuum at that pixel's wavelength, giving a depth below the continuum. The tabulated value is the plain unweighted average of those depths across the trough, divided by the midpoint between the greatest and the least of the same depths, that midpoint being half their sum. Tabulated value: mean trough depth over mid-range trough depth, 0.9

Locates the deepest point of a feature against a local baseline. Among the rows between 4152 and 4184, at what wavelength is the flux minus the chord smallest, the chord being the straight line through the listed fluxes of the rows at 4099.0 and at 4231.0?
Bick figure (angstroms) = 4178.5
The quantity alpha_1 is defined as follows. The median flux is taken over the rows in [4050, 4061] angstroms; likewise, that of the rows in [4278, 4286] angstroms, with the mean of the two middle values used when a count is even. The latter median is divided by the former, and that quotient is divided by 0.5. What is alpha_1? 2.03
